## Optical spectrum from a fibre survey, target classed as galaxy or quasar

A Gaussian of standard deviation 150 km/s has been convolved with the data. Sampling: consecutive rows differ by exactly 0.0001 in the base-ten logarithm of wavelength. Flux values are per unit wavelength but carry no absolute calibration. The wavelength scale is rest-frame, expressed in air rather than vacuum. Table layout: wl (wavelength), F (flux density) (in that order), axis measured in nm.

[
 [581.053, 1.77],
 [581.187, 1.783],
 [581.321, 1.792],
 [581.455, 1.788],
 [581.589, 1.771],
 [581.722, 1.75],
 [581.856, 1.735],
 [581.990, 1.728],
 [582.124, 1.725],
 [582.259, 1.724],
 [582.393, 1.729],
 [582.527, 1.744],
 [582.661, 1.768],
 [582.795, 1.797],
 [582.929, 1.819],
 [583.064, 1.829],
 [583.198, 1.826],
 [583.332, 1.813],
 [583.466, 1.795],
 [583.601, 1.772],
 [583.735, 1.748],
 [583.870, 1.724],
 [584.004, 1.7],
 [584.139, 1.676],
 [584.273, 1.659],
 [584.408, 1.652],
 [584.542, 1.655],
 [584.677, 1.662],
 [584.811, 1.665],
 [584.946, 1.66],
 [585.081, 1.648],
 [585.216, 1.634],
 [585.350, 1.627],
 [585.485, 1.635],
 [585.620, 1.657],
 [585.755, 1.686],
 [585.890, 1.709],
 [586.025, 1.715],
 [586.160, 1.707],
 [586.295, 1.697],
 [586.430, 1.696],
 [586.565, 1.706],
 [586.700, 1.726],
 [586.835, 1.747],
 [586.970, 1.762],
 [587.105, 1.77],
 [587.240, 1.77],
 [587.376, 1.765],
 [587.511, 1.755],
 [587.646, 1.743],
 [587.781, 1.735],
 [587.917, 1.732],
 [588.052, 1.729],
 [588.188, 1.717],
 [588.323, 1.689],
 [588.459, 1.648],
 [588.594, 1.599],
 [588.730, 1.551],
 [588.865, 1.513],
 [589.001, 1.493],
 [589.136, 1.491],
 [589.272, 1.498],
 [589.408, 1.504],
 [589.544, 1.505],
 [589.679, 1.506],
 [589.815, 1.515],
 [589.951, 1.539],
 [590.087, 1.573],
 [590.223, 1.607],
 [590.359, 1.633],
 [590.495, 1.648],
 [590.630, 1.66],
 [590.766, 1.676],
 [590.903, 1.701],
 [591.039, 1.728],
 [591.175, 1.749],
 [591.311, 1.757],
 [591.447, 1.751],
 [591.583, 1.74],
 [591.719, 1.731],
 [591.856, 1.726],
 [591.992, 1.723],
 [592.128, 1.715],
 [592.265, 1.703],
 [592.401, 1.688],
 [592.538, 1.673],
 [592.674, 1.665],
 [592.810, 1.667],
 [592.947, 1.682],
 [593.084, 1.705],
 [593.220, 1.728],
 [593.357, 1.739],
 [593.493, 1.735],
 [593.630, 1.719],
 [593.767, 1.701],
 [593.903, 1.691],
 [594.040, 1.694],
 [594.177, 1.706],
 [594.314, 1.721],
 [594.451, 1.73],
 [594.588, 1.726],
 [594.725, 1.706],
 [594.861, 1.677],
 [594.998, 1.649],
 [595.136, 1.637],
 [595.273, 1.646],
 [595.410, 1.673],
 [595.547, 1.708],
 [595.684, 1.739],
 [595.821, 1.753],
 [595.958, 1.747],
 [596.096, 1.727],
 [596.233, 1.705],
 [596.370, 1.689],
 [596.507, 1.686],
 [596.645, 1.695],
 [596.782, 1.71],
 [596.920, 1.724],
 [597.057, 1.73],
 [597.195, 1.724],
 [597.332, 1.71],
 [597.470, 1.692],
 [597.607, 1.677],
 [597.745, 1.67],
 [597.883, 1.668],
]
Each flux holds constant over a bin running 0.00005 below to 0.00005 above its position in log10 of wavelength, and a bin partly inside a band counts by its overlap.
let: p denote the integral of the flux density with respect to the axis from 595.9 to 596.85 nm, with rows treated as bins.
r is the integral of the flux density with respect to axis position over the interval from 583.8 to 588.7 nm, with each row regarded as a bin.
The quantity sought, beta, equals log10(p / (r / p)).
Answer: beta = -0.5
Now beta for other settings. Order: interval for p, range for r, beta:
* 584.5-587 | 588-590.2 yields 0.7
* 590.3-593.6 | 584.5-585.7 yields 1.2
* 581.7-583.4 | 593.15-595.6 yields 0.3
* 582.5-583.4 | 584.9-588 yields -0.3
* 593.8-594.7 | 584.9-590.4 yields -0.6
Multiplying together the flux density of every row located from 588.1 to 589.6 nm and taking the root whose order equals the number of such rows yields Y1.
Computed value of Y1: 1.56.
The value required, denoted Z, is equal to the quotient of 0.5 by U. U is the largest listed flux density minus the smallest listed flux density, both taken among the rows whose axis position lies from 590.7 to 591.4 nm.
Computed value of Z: 6.2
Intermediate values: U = 0.08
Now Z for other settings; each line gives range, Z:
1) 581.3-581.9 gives 8.8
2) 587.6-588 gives 45.5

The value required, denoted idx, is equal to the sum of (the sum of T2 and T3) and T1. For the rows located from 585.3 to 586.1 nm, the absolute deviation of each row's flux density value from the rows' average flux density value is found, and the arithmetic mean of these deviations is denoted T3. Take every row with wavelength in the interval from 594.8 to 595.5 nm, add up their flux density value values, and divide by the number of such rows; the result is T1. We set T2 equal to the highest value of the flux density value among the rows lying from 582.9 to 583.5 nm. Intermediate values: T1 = 1.66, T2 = 1.829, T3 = 0.032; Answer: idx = 3.52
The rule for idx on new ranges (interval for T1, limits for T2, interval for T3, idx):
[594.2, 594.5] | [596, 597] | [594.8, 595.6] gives 3.47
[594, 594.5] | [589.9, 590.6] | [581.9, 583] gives 3.39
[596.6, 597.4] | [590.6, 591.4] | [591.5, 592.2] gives 3.48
